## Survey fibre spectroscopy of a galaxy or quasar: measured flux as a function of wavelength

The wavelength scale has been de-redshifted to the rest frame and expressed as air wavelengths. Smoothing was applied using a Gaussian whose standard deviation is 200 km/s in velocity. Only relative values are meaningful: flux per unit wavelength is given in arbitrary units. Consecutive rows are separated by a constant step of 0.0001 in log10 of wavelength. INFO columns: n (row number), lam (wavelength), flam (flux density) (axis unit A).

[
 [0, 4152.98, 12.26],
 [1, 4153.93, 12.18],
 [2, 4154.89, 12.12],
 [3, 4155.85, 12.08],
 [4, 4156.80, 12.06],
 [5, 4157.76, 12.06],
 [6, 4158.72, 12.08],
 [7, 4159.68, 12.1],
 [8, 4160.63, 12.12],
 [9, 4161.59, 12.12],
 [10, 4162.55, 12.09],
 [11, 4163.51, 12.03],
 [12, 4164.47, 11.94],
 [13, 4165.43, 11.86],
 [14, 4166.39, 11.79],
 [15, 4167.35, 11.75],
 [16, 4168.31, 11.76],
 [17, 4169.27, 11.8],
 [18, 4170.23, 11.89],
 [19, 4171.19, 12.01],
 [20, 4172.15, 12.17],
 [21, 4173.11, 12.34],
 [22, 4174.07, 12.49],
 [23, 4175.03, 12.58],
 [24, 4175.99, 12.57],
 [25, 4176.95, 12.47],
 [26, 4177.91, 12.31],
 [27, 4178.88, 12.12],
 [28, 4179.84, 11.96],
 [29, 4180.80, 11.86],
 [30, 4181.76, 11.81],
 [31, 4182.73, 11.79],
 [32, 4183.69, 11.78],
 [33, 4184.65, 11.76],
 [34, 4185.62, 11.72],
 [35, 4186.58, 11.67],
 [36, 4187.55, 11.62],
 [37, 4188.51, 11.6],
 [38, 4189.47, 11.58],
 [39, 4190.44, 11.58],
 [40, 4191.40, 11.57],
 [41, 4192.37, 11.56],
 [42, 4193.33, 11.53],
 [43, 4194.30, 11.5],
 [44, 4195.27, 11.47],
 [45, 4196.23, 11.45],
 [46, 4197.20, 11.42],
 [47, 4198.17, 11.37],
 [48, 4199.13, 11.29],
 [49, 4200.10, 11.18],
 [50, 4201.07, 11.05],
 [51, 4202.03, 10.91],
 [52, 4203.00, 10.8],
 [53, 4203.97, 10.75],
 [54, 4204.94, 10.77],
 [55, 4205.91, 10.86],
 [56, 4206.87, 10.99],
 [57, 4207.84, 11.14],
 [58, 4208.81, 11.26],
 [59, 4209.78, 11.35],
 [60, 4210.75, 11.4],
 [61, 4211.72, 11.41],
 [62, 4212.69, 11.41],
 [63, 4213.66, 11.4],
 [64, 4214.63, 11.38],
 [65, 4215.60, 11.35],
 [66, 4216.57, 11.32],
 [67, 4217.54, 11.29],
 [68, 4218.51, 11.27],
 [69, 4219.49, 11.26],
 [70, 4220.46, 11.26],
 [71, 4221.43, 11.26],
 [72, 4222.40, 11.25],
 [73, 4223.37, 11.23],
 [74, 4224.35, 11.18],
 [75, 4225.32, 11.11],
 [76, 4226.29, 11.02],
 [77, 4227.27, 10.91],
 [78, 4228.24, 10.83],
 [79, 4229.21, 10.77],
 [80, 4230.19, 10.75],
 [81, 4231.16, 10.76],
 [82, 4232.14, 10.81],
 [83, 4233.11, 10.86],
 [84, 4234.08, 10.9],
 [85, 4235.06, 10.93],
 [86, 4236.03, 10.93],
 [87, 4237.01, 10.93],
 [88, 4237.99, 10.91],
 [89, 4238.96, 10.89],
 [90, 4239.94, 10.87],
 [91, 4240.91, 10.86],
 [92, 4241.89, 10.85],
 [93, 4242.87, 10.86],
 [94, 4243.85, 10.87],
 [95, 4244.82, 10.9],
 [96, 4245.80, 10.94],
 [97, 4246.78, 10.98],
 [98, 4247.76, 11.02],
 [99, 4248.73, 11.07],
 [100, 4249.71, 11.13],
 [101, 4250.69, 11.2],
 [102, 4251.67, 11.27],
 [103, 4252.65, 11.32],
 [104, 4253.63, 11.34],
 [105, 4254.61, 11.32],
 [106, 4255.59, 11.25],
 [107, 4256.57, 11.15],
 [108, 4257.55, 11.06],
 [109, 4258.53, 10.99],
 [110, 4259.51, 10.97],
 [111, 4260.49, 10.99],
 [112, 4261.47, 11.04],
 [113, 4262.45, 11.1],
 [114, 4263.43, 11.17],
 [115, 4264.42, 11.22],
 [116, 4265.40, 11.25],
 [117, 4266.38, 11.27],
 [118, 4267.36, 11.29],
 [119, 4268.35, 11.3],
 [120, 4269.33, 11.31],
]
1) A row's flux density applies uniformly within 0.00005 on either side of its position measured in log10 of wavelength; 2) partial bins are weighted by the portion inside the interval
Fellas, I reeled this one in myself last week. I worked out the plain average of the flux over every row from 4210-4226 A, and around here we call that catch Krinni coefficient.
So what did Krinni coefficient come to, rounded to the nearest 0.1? 11.3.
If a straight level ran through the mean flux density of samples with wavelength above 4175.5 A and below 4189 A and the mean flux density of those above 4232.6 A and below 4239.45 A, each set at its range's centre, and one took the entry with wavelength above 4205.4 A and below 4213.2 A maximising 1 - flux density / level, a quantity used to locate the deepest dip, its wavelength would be 4205.91 A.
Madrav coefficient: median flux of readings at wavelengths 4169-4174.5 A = 12.1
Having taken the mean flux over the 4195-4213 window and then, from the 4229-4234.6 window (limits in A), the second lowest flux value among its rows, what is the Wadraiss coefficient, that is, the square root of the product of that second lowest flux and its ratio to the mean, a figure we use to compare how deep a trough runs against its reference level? 3.22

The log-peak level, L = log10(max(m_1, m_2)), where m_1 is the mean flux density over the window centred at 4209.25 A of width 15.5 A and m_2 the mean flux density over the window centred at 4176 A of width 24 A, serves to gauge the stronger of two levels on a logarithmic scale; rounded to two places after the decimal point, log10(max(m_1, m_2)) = 1.08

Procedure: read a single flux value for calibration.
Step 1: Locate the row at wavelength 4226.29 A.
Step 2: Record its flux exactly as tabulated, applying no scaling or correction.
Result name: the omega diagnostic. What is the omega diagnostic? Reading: 11.02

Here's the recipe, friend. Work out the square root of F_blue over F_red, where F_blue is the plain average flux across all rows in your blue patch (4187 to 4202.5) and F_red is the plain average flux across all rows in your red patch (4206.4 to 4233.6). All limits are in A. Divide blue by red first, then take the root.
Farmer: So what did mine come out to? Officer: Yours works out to 1.012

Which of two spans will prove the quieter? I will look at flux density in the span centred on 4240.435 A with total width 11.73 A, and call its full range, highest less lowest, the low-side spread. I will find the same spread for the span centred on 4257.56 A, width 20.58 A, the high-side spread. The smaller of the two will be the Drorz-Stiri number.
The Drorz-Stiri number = 0.1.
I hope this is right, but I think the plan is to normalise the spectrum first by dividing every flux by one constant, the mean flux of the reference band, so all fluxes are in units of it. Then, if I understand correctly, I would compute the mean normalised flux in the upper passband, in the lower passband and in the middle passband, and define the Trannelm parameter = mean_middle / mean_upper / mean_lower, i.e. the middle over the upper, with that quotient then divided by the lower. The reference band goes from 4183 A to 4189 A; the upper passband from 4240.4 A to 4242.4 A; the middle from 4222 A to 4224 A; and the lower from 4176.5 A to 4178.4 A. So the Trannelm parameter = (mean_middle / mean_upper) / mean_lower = 0.98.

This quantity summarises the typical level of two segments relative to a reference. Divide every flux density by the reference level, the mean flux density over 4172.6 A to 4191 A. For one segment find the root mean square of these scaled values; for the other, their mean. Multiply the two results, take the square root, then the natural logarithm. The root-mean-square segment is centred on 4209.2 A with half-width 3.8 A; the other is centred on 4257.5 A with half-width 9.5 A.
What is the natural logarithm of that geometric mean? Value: -0.068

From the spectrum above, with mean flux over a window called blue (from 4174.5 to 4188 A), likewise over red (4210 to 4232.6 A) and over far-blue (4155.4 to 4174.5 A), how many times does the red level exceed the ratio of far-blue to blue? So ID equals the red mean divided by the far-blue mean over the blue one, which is 11.1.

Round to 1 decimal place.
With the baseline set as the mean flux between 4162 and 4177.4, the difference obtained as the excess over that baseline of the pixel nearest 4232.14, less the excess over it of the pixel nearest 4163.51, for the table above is -1.2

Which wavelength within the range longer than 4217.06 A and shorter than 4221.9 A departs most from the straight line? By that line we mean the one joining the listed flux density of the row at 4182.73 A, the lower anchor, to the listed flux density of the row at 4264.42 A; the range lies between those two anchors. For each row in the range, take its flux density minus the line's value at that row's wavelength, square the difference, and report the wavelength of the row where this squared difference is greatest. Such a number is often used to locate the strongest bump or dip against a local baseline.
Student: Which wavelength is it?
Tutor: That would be 4219.49 A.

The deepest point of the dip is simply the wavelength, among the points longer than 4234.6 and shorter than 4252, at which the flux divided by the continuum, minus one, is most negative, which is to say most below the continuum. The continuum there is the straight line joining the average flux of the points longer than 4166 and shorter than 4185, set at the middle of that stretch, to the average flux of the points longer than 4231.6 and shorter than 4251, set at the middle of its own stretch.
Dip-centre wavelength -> 4235.06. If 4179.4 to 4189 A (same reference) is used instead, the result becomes 4188.51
